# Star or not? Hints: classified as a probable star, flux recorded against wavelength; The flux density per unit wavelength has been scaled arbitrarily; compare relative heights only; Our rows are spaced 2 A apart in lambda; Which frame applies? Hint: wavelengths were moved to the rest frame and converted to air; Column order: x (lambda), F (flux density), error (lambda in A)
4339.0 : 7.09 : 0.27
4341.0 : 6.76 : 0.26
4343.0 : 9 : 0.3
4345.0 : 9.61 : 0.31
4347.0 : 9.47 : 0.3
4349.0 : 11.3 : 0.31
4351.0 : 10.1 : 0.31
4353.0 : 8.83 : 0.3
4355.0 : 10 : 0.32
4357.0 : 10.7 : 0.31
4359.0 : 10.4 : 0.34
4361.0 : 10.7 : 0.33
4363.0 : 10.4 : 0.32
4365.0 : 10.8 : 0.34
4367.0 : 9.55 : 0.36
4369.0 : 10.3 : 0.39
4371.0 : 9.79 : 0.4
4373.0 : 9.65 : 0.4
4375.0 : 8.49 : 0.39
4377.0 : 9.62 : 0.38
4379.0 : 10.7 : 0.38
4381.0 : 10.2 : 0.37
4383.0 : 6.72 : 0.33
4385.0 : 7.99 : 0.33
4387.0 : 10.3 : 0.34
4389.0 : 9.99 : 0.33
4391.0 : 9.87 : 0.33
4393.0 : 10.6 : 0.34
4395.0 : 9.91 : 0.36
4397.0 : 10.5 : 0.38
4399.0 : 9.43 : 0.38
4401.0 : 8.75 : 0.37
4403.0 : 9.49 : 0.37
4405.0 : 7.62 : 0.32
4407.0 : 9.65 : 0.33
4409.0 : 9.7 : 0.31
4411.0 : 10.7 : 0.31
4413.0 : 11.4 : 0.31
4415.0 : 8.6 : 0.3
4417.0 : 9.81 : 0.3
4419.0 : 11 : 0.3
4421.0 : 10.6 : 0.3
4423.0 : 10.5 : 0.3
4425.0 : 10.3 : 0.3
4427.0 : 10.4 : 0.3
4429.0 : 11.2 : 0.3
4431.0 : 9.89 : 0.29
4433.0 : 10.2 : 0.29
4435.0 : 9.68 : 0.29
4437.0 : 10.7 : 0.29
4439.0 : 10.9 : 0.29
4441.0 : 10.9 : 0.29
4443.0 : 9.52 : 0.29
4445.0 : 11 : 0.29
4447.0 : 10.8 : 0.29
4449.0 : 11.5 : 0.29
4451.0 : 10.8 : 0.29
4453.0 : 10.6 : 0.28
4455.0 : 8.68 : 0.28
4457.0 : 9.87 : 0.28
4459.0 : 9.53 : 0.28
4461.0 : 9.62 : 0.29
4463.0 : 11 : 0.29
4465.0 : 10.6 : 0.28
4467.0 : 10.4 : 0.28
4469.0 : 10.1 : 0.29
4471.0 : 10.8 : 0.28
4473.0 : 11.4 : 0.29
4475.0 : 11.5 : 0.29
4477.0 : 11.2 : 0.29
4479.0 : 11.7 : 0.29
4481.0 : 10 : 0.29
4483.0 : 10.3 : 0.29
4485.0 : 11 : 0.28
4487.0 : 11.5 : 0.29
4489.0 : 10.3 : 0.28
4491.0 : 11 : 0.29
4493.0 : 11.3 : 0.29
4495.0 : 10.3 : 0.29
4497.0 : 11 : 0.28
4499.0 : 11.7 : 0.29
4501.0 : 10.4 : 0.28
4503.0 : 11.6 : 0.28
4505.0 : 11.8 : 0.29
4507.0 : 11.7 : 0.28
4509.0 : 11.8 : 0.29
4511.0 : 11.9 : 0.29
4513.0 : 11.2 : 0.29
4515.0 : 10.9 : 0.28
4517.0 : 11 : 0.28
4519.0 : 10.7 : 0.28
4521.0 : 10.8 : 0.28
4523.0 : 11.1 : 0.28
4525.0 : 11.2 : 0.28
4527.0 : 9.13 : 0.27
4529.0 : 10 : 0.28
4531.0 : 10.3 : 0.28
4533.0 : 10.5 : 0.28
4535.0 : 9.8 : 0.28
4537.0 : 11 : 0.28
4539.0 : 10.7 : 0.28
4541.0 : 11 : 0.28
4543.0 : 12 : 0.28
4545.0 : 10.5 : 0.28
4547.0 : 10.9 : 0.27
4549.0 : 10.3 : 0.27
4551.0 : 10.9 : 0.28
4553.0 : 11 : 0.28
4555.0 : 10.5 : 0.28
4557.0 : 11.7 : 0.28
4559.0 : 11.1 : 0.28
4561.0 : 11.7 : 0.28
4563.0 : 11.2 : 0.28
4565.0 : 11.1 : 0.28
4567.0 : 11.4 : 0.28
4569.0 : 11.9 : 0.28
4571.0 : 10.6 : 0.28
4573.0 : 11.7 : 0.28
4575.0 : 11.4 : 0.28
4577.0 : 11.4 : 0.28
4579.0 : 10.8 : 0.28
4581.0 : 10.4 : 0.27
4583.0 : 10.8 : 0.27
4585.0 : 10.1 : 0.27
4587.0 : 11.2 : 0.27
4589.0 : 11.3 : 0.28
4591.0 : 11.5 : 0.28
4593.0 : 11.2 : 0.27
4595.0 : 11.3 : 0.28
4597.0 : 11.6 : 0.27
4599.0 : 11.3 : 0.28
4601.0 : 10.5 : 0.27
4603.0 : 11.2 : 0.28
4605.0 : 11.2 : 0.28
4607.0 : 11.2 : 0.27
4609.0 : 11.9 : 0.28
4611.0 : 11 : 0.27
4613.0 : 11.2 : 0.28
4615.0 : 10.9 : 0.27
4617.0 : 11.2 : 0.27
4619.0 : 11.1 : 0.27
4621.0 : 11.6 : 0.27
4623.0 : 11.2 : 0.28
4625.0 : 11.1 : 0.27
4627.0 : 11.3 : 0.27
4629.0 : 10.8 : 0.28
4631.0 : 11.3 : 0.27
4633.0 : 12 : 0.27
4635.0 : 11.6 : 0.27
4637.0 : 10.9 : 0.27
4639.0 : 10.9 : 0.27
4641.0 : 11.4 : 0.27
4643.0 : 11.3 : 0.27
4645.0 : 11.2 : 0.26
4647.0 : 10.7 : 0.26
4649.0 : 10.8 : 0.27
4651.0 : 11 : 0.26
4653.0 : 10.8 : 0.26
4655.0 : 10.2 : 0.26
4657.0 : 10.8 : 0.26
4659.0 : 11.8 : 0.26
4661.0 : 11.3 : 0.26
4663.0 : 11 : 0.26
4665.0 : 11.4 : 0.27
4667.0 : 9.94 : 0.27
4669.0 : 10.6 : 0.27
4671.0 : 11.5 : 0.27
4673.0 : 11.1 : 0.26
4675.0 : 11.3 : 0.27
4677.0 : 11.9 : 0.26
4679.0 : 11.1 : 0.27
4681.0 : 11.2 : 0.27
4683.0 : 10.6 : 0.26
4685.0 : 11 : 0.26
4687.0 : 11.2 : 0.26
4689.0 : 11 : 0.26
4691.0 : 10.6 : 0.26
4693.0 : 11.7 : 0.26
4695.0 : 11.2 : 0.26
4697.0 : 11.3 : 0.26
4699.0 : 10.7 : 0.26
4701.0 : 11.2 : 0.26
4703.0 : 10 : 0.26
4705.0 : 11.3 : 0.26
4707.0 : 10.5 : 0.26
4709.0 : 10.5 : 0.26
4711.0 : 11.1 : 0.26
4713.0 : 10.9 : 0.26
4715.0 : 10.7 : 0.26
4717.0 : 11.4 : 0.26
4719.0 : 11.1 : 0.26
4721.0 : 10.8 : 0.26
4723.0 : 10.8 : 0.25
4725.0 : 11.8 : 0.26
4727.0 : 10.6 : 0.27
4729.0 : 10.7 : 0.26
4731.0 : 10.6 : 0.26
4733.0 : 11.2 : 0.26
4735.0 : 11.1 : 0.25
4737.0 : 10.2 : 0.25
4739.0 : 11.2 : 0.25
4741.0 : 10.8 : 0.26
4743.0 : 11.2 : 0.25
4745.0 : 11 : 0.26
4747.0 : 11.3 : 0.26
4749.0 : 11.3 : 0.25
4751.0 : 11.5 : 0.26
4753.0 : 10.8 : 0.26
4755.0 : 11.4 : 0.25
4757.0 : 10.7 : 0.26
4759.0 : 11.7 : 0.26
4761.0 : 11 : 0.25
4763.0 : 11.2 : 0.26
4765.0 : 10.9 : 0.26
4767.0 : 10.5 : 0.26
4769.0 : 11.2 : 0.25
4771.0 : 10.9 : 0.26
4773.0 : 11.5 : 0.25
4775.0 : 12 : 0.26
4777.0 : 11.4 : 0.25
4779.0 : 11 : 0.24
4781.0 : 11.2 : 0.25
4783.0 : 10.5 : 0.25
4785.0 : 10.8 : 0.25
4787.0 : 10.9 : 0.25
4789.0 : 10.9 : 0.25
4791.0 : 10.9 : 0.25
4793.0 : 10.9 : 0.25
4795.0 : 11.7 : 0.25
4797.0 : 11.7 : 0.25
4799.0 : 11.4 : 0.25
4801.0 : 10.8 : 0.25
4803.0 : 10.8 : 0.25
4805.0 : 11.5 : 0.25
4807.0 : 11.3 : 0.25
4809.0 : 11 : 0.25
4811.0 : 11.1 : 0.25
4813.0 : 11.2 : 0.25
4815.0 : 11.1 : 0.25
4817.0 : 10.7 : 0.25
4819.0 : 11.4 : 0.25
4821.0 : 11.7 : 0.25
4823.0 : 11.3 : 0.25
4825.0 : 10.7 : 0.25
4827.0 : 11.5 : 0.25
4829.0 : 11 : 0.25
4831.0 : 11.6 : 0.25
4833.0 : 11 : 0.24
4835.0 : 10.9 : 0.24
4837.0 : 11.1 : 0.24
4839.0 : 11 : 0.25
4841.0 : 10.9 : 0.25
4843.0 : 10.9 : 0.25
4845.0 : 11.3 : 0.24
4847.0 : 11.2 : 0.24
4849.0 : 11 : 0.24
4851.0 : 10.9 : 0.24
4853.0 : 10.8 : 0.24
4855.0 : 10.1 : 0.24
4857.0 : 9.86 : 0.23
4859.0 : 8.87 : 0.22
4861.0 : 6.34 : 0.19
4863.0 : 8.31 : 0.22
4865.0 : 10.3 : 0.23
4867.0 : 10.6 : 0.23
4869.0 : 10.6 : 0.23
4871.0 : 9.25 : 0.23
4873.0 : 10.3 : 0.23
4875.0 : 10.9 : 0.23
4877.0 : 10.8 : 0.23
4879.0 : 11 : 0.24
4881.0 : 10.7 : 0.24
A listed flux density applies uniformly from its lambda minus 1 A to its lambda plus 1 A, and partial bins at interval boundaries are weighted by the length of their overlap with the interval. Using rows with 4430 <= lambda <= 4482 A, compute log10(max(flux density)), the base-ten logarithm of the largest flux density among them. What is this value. 1.07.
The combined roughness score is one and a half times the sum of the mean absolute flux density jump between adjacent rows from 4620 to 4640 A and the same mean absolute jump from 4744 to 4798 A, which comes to 1.18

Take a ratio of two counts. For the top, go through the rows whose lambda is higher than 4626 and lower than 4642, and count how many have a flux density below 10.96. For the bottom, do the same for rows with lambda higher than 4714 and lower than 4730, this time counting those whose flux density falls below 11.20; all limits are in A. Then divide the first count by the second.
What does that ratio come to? 0.5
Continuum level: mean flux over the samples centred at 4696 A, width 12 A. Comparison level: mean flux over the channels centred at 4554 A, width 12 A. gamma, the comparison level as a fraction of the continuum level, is 0.98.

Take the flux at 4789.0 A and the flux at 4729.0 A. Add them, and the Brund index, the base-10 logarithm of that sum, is 1.334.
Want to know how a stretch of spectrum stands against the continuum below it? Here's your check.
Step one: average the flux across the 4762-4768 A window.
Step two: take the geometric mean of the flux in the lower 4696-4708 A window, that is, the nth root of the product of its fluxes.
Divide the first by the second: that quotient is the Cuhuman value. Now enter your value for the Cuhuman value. 1.00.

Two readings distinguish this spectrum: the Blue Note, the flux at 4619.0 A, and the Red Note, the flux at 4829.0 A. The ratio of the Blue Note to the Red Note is 1.01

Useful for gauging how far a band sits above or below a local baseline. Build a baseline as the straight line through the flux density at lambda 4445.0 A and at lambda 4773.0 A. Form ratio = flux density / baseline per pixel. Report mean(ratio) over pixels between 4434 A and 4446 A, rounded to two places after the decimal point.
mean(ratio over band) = 0.95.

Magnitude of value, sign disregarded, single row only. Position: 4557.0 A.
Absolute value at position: 11.7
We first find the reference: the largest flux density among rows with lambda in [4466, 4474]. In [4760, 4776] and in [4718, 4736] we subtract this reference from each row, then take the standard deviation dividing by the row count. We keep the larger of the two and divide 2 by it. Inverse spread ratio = 4.75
